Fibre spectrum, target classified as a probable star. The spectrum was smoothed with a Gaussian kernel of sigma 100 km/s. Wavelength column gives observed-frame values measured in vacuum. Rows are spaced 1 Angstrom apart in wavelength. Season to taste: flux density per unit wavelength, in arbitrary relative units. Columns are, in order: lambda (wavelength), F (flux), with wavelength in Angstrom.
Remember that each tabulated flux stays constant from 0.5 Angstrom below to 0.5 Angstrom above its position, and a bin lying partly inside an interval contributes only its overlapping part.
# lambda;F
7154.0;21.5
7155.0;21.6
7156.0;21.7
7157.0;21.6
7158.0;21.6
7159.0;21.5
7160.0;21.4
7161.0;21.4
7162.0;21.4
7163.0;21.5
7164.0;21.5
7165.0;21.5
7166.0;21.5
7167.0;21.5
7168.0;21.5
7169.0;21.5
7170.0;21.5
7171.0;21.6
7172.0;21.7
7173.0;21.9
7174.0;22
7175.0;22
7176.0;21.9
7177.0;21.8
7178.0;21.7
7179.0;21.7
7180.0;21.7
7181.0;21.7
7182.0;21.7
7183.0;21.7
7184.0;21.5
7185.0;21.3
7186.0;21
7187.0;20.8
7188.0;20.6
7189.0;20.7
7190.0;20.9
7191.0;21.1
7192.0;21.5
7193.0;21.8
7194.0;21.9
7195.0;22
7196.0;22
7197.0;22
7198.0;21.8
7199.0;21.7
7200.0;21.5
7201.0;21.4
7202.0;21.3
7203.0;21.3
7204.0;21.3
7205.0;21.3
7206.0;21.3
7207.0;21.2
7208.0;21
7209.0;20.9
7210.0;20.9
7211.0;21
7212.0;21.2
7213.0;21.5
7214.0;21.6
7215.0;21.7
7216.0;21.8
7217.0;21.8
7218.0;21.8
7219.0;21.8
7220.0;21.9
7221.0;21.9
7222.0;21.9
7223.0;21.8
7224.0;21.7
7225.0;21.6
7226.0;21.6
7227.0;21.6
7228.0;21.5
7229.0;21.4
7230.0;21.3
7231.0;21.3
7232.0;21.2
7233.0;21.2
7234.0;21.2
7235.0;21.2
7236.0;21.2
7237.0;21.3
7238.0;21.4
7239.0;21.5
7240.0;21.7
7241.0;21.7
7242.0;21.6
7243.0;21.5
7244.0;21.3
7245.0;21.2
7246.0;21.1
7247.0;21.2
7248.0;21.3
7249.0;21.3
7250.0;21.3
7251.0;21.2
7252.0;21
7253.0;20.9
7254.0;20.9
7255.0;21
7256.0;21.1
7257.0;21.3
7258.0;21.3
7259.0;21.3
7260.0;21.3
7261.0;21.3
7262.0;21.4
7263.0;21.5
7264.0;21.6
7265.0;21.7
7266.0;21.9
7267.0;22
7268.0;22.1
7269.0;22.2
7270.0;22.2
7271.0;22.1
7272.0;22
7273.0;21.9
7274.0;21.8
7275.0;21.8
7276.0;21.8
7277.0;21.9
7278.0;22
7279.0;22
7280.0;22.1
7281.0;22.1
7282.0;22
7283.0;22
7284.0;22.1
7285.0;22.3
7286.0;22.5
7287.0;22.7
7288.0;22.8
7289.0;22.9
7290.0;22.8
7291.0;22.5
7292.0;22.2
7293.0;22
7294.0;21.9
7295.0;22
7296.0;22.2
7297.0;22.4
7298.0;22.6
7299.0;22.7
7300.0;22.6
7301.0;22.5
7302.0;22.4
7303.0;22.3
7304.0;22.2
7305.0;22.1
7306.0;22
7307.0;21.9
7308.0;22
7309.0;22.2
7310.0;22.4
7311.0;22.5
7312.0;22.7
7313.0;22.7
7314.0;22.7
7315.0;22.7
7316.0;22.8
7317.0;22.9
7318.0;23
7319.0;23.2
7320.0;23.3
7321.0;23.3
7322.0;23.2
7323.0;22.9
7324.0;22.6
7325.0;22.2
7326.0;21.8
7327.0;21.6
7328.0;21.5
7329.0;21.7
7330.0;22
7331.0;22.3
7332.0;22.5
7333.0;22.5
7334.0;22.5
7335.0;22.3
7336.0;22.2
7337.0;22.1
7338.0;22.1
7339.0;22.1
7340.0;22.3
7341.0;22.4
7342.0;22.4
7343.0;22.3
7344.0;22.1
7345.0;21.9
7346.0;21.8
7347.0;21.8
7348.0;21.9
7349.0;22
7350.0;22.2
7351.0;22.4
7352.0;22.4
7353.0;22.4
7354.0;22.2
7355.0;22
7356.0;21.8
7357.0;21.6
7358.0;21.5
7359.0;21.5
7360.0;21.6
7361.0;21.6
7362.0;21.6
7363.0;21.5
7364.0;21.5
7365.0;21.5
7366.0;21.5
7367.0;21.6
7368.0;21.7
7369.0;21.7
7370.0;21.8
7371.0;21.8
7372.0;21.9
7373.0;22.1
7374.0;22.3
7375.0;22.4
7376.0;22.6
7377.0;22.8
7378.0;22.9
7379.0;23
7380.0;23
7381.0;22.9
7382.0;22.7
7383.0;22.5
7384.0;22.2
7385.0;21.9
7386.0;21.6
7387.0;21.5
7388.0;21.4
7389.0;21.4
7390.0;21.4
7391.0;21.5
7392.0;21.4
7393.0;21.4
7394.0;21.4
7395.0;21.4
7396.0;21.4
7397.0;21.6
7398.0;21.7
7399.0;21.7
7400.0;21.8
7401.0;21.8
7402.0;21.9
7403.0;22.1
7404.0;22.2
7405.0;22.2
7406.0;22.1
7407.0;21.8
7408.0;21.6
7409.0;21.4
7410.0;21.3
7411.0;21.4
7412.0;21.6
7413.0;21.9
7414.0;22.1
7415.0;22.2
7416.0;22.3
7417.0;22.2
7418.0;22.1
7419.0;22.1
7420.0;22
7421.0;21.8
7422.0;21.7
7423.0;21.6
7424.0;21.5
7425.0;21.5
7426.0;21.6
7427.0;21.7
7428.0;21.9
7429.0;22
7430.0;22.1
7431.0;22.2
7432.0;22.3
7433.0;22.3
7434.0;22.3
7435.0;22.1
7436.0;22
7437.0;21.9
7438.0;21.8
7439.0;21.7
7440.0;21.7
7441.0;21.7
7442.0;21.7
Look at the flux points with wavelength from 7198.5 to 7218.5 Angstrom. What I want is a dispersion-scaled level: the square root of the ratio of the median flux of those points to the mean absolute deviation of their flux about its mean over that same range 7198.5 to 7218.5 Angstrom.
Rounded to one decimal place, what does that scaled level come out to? 9.4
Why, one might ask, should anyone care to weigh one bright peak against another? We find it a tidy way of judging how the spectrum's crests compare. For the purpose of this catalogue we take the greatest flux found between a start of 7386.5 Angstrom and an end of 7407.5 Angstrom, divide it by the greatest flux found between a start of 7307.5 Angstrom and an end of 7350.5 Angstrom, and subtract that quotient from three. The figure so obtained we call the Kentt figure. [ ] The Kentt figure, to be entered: 2.05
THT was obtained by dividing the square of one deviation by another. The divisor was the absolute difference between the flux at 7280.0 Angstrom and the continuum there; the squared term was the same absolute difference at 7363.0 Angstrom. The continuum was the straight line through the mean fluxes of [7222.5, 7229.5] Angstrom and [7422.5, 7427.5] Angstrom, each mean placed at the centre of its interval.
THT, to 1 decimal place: 0.0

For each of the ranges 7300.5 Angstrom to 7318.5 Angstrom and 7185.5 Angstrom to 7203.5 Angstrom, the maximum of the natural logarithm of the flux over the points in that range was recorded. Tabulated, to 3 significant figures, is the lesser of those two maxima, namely 3.09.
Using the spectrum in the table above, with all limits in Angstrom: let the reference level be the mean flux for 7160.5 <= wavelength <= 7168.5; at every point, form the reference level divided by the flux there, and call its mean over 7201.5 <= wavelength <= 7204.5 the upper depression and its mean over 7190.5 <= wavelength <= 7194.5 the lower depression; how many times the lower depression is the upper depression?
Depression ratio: 1.01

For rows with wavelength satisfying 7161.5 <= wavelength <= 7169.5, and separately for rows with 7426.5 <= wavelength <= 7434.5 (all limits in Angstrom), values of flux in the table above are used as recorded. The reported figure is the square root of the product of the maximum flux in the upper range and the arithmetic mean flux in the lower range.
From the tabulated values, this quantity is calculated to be 21.9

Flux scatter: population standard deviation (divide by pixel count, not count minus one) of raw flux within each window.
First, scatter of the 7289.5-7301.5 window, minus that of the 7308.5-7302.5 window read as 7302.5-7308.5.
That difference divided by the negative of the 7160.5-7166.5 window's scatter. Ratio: -3.2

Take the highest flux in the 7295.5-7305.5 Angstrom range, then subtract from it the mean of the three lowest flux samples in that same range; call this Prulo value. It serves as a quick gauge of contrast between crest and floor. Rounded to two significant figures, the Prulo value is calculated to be 0.53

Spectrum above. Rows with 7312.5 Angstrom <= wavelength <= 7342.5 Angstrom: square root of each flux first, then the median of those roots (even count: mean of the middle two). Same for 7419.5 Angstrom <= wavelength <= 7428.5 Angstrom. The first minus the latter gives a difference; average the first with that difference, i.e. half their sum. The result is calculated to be 2.41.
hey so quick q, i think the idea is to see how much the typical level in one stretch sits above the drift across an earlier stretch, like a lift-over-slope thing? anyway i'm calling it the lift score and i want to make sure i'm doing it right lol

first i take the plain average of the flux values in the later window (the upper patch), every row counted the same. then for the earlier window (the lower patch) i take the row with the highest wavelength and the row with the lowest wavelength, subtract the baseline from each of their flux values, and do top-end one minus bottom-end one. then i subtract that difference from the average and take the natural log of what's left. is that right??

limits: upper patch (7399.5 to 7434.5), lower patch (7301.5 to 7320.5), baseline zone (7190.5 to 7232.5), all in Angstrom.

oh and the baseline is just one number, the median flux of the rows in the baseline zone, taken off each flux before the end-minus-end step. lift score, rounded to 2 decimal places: 3.04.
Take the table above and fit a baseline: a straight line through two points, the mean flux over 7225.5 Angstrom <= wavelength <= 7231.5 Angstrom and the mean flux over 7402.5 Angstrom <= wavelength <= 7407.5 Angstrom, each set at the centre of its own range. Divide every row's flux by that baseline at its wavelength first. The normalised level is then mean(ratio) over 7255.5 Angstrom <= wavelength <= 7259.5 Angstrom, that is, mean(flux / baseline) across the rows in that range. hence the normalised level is 0.986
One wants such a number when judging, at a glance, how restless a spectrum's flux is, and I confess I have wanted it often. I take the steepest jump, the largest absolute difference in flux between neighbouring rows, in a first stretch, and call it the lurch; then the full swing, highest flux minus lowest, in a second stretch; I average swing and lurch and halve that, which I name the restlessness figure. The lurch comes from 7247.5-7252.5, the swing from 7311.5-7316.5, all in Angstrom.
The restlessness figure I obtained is 0.075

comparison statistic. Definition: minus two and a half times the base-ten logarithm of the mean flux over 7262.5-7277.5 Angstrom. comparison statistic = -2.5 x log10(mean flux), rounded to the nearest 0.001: -3.351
